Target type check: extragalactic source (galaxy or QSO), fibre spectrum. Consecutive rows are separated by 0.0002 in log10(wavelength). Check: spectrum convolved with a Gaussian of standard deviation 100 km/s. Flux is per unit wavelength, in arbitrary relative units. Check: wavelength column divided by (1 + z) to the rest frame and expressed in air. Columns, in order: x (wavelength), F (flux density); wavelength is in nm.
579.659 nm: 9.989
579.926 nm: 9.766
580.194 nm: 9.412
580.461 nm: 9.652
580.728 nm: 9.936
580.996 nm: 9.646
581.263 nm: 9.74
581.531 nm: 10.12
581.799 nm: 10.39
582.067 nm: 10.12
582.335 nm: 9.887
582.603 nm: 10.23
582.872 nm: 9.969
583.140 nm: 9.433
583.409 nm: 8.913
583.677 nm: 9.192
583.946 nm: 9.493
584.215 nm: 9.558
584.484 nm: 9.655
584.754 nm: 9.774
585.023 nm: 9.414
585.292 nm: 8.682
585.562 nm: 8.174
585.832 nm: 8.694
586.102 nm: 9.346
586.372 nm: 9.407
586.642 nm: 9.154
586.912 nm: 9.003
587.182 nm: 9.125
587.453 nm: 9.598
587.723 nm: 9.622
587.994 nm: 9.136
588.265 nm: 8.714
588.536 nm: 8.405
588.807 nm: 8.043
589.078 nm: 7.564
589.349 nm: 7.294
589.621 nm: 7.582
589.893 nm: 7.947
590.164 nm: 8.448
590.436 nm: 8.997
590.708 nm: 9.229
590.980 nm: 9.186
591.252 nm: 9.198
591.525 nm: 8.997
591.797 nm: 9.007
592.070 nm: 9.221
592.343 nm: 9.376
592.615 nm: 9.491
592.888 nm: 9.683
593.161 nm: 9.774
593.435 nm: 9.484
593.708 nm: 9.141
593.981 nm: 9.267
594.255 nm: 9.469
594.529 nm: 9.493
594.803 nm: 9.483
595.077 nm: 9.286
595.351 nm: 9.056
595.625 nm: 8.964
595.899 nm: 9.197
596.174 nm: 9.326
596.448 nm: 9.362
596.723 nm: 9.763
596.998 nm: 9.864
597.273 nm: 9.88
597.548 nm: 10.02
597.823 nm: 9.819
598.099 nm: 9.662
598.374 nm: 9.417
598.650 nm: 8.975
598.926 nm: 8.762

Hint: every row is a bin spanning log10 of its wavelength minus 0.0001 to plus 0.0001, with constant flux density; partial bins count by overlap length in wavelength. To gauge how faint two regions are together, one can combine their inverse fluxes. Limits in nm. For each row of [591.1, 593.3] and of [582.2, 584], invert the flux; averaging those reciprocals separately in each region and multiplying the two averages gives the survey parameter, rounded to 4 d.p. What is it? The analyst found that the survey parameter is 0.0112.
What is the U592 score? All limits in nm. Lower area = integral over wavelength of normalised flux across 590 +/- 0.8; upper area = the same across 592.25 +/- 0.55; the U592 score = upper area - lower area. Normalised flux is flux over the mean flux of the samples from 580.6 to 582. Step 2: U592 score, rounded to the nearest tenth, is -0.3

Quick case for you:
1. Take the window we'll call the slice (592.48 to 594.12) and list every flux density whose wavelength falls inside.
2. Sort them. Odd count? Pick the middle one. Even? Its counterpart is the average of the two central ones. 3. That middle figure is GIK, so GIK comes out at 9.5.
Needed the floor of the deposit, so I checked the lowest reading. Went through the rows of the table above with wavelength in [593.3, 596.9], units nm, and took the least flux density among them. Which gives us 8.964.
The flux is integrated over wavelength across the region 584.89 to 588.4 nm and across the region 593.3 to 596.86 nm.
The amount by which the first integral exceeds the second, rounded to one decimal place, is -1.3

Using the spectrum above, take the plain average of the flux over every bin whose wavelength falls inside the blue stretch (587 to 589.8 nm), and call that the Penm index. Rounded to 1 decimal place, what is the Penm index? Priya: 8.5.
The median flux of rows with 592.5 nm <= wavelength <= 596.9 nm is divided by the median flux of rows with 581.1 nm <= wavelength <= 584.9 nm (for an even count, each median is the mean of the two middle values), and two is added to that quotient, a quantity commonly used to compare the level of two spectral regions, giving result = 2.96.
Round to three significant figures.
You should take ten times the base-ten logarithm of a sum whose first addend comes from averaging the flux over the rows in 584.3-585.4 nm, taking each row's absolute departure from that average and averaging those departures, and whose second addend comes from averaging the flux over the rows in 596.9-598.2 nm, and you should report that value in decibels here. 10.1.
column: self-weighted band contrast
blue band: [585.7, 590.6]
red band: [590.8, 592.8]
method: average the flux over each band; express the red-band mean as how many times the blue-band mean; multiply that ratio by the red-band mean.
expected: 9.8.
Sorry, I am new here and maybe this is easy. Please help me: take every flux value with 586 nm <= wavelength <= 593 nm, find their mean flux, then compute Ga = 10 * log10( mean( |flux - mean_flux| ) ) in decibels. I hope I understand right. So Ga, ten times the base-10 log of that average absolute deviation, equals -2.7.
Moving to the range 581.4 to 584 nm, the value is -3.8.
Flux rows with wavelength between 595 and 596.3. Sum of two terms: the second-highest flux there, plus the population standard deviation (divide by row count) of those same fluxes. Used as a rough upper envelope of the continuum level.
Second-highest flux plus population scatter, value 9.4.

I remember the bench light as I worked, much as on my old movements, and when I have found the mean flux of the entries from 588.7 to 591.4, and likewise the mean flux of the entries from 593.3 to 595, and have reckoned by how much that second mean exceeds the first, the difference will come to 1.0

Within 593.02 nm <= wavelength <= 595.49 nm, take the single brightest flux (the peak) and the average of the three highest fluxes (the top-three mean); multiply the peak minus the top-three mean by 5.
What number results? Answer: 1.0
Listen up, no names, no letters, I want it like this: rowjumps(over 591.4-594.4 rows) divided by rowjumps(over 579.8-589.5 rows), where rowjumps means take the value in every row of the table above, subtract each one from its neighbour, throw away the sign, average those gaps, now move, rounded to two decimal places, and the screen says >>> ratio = 0.55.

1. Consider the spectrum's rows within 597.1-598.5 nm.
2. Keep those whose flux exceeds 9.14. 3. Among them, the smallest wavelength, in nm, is 597.273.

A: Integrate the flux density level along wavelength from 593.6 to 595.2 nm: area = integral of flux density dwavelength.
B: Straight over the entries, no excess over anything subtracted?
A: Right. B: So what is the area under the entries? 15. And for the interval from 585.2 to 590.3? 44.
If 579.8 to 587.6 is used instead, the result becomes 74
